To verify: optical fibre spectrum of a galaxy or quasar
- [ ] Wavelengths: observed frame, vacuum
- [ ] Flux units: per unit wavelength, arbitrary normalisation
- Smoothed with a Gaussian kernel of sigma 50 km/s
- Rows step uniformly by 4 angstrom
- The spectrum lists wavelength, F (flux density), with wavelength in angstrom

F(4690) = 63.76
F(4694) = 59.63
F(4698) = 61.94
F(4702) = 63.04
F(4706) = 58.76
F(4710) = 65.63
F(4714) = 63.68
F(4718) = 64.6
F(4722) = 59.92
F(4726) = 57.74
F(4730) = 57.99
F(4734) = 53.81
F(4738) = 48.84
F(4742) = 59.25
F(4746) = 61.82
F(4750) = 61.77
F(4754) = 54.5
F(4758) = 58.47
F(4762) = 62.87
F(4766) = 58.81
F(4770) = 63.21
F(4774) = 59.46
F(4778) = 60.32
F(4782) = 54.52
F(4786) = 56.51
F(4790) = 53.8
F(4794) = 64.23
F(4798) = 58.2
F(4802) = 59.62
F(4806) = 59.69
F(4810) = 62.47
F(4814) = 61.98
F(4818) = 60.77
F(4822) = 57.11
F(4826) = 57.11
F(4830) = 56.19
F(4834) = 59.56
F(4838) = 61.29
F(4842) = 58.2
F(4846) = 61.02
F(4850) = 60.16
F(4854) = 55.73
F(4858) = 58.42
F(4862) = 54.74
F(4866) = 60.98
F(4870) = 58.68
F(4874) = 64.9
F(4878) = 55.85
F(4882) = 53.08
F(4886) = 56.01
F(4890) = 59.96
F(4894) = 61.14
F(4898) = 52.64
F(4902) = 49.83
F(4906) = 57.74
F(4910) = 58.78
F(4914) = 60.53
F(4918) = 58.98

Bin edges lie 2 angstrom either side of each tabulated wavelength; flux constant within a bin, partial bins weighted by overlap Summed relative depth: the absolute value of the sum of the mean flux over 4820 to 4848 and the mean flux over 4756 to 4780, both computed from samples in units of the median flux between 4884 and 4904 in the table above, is 2.13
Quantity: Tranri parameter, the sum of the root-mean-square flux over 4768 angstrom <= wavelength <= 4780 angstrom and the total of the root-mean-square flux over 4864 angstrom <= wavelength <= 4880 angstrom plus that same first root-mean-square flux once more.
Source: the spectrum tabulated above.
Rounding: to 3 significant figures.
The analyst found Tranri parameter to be 182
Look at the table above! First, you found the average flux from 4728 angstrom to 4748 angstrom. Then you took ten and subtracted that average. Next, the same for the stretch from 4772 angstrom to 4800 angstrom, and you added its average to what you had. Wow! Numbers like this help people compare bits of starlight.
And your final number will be 11.8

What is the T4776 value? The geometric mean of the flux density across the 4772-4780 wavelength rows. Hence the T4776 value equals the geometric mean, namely 60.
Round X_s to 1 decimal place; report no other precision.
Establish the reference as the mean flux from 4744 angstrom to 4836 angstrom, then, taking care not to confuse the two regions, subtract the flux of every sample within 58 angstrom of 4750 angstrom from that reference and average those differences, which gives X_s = -0.1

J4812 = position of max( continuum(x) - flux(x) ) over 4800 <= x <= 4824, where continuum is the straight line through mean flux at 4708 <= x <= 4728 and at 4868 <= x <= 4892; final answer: 4822 angstrom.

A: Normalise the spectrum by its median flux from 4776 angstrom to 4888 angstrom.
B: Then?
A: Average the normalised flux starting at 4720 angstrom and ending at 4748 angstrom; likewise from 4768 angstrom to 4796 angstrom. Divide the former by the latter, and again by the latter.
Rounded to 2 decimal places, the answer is 0.96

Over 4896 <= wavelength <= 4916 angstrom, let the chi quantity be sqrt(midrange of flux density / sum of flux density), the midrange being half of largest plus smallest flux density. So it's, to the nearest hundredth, 0.44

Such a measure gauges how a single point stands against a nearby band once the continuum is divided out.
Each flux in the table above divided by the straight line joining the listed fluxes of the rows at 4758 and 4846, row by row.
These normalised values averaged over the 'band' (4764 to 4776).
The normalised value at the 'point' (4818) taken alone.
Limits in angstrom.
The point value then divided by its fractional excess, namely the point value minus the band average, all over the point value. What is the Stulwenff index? -53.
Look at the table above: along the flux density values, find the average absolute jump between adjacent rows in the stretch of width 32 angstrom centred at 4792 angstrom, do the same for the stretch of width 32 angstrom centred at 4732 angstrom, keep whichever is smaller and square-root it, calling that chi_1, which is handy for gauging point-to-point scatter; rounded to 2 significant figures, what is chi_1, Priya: 2.0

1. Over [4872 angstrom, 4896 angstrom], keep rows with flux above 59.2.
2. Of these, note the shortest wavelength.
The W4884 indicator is 4874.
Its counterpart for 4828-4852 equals 4834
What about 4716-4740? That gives 4718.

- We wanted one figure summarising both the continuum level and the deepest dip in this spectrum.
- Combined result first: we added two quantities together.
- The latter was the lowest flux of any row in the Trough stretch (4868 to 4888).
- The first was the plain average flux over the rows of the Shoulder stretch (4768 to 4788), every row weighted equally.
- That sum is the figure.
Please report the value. 112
